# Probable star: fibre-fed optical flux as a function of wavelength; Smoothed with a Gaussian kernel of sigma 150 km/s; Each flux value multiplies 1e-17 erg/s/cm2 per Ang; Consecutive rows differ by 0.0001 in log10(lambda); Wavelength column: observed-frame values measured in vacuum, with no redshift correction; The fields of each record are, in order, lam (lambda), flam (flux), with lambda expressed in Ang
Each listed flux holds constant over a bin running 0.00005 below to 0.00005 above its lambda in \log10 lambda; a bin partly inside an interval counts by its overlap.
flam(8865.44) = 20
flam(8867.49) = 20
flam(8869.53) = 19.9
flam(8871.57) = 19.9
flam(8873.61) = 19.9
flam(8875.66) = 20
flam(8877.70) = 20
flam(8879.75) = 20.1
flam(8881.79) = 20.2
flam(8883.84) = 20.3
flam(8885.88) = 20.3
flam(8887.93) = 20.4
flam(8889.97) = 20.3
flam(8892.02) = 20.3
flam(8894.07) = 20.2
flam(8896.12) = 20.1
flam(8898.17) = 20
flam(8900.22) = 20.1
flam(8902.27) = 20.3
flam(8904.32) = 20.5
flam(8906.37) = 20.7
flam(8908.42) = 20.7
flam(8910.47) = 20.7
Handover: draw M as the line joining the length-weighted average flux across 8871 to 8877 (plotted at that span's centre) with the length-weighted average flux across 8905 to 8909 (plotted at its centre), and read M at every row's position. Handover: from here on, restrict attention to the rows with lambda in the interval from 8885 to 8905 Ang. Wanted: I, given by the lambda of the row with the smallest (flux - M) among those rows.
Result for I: 8898.17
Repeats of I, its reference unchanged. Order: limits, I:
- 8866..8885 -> 8873.61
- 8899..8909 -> 8900.22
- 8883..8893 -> 8892.02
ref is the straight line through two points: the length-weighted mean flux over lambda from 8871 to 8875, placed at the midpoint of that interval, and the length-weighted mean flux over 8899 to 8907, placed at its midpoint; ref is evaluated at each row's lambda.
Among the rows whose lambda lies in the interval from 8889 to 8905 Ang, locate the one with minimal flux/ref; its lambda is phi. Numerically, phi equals 8898.17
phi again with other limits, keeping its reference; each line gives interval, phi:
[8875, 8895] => 8894.07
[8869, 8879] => 8873.61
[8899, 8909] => 8900.22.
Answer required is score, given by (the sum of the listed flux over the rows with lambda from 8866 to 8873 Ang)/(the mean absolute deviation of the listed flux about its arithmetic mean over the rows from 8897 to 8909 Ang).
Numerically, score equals 239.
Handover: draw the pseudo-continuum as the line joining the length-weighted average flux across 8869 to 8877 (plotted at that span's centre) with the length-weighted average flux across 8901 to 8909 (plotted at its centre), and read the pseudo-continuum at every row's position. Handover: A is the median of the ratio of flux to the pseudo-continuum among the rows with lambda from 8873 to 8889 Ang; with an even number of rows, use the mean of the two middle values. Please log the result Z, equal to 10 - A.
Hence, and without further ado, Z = 8.997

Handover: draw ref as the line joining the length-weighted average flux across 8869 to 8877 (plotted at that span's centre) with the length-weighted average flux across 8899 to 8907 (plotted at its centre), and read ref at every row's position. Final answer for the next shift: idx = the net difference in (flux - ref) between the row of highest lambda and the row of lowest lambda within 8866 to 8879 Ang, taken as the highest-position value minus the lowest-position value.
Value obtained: -0.15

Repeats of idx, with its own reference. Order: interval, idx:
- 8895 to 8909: 0.42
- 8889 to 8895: -0.16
